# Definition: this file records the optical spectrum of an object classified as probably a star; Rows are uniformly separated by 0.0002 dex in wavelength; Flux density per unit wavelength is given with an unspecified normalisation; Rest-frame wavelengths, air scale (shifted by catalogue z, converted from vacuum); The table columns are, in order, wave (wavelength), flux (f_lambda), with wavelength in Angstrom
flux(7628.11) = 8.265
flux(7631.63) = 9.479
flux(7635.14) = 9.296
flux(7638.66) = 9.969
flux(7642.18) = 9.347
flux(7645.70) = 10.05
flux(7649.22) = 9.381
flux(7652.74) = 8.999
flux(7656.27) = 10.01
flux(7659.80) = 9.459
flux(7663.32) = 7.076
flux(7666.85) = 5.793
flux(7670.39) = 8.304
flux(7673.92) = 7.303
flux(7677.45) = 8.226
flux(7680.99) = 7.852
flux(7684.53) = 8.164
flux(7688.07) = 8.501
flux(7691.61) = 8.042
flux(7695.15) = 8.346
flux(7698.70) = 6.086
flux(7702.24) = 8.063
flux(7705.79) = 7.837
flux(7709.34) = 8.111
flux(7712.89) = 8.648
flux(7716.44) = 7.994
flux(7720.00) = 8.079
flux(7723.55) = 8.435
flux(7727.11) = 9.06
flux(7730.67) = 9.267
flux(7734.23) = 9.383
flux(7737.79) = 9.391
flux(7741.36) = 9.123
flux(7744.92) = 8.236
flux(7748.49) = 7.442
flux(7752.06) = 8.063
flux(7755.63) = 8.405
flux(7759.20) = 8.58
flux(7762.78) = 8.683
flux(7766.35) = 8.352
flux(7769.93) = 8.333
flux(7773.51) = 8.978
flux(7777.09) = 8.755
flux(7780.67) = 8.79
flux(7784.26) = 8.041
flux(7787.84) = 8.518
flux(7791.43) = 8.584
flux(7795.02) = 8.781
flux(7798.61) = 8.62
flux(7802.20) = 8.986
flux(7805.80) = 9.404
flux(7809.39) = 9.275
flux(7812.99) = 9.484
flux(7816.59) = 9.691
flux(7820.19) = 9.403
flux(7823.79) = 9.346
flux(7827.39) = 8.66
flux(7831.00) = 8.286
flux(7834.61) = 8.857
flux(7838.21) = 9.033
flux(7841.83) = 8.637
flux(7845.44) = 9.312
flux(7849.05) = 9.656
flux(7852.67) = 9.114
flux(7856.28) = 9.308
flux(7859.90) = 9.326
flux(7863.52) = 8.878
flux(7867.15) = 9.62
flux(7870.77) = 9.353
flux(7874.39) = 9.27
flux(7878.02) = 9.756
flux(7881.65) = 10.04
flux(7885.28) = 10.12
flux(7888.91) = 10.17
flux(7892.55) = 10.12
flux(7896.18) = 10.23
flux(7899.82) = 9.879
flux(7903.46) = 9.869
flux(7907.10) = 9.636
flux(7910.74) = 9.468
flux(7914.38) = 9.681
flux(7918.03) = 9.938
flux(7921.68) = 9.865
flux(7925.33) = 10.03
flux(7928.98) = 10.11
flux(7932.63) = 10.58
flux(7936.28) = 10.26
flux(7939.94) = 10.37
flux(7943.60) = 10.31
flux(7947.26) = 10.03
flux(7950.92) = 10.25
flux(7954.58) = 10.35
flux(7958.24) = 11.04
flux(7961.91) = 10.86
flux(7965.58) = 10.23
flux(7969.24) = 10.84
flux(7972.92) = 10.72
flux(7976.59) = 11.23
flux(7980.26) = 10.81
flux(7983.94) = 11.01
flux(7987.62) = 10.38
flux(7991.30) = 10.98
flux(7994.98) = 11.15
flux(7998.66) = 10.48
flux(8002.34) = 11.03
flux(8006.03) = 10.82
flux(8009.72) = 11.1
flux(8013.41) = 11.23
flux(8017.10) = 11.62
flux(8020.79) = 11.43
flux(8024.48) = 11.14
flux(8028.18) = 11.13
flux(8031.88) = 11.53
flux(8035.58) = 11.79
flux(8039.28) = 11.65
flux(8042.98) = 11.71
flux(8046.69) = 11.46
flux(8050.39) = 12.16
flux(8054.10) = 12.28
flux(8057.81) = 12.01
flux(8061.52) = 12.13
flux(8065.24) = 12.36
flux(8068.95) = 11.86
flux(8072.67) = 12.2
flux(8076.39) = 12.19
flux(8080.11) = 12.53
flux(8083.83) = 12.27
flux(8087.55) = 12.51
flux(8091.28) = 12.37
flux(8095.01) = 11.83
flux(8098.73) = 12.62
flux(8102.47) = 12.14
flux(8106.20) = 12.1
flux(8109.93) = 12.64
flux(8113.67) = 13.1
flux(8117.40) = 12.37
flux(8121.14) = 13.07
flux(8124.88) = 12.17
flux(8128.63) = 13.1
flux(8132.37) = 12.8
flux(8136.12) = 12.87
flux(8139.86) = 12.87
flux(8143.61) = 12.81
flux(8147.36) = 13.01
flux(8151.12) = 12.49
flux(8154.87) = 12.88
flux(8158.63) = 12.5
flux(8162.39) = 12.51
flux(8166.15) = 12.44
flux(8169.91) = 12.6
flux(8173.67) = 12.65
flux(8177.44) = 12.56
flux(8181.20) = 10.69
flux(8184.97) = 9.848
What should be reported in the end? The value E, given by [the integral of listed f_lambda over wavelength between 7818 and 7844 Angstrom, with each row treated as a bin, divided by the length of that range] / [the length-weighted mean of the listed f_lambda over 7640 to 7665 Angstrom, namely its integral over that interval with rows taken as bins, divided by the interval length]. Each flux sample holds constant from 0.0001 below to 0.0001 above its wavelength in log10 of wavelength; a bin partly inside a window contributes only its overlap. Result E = 0.97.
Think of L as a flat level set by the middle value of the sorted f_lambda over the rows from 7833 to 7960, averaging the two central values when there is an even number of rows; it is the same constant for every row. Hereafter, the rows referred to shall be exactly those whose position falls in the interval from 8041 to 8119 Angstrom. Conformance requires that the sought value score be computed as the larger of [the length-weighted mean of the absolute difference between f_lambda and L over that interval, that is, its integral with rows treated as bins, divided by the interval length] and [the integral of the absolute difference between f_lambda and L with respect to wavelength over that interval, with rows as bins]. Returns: 184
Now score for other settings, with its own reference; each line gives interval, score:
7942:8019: 71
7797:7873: 54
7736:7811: 93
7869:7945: 21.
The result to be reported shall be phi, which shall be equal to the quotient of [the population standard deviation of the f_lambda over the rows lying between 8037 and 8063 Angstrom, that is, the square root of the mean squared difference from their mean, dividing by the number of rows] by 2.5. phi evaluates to 0.11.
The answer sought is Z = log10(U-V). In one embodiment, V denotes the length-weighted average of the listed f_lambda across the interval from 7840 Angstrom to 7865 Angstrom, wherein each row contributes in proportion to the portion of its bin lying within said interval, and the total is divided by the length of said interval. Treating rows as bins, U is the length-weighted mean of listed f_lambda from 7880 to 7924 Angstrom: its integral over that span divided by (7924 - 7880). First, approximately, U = 9.9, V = 9.18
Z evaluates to -0.1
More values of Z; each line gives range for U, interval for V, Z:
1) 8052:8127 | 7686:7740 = 0.6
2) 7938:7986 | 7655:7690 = 0.4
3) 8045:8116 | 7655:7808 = 0.6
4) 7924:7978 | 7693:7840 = 0.3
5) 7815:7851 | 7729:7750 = -0.6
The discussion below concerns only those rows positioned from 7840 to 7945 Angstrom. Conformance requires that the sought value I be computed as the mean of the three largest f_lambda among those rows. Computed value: 10.4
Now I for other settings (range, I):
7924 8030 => 11.4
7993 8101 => 12.6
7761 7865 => 9.6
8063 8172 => 13.1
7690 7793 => 9.3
